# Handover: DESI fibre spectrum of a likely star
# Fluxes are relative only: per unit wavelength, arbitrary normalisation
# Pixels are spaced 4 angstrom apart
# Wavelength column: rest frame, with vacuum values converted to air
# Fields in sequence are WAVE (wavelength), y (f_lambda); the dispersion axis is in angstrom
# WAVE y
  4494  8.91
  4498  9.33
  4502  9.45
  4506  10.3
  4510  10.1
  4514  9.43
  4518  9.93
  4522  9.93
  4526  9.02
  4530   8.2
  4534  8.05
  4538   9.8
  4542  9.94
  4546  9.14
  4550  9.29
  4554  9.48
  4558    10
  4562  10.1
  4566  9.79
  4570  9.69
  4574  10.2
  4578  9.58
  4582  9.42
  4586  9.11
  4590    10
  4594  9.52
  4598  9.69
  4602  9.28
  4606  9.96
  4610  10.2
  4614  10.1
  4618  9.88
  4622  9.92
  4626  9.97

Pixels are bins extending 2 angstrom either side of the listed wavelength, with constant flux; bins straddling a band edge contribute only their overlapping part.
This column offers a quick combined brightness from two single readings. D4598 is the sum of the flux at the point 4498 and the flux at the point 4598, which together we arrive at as 19.02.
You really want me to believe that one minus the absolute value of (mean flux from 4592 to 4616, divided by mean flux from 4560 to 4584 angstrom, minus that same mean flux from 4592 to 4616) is -7.79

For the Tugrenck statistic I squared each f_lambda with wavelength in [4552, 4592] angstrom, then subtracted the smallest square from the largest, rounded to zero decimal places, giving 21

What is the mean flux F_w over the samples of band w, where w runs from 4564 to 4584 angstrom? 9.74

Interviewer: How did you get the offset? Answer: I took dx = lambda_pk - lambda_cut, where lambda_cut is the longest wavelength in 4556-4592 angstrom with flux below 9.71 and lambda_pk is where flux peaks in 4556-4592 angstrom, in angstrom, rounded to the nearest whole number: -12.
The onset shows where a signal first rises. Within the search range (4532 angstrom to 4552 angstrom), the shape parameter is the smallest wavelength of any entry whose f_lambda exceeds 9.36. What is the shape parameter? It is 4538 angstrom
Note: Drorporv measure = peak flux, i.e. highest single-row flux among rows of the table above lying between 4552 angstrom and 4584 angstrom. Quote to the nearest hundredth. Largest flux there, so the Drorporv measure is 10.20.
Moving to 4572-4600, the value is 10.20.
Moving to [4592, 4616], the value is 10.20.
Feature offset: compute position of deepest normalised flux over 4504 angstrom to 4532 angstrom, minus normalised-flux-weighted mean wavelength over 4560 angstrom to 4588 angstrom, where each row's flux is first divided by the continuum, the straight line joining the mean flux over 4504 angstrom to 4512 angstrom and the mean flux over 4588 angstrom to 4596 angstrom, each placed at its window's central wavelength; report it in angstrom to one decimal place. -43.8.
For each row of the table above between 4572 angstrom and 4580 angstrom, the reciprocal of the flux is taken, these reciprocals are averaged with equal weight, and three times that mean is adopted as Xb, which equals 0.304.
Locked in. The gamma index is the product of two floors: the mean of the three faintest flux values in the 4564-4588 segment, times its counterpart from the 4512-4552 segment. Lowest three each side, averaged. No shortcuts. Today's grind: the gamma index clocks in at 79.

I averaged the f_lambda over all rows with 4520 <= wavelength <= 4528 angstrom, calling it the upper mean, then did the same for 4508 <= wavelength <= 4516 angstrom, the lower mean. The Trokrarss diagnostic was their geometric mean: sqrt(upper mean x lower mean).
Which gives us 9.62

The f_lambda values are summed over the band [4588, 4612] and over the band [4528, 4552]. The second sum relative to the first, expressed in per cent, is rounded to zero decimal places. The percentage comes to 93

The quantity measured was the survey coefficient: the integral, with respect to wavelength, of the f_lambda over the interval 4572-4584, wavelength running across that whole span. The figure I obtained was 117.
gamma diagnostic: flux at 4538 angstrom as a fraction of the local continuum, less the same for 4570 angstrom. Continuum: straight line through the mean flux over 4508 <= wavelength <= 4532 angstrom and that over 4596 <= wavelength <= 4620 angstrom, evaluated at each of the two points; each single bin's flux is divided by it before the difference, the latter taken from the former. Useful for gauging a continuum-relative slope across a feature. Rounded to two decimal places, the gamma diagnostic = 0.03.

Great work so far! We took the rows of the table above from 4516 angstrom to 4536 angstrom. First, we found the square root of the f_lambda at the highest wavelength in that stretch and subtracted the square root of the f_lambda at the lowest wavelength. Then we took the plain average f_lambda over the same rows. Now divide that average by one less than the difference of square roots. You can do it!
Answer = -6.9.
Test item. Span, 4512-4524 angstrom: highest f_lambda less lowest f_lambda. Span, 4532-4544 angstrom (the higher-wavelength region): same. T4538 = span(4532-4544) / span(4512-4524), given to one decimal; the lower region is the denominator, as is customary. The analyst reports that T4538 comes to 3.8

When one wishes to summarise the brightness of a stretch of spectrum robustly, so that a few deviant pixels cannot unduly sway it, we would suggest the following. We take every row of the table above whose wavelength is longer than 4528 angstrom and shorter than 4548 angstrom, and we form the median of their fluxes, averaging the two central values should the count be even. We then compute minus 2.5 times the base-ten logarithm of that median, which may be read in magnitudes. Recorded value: -2.40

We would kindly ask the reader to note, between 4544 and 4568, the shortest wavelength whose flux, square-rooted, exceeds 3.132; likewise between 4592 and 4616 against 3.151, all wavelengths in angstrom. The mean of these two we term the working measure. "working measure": 4582 angstrom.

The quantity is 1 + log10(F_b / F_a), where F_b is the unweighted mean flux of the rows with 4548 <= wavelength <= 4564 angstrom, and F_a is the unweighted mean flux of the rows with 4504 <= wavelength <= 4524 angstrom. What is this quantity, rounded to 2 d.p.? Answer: 0.99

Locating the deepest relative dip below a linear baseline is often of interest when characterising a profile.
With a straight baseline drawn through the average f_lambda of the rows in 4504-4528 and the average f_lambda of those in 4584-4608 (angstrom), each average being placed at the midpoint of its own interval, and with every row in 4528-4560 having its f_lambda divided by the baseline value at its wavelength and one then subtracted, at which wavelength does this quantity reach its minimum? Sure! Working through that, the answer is 4534 angstrom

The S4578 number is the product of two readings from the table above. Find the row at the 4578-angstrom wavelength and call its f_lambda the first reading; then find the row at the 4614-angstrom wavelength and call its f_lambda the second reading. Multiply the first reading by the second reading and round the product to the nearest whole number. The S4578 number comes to 97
